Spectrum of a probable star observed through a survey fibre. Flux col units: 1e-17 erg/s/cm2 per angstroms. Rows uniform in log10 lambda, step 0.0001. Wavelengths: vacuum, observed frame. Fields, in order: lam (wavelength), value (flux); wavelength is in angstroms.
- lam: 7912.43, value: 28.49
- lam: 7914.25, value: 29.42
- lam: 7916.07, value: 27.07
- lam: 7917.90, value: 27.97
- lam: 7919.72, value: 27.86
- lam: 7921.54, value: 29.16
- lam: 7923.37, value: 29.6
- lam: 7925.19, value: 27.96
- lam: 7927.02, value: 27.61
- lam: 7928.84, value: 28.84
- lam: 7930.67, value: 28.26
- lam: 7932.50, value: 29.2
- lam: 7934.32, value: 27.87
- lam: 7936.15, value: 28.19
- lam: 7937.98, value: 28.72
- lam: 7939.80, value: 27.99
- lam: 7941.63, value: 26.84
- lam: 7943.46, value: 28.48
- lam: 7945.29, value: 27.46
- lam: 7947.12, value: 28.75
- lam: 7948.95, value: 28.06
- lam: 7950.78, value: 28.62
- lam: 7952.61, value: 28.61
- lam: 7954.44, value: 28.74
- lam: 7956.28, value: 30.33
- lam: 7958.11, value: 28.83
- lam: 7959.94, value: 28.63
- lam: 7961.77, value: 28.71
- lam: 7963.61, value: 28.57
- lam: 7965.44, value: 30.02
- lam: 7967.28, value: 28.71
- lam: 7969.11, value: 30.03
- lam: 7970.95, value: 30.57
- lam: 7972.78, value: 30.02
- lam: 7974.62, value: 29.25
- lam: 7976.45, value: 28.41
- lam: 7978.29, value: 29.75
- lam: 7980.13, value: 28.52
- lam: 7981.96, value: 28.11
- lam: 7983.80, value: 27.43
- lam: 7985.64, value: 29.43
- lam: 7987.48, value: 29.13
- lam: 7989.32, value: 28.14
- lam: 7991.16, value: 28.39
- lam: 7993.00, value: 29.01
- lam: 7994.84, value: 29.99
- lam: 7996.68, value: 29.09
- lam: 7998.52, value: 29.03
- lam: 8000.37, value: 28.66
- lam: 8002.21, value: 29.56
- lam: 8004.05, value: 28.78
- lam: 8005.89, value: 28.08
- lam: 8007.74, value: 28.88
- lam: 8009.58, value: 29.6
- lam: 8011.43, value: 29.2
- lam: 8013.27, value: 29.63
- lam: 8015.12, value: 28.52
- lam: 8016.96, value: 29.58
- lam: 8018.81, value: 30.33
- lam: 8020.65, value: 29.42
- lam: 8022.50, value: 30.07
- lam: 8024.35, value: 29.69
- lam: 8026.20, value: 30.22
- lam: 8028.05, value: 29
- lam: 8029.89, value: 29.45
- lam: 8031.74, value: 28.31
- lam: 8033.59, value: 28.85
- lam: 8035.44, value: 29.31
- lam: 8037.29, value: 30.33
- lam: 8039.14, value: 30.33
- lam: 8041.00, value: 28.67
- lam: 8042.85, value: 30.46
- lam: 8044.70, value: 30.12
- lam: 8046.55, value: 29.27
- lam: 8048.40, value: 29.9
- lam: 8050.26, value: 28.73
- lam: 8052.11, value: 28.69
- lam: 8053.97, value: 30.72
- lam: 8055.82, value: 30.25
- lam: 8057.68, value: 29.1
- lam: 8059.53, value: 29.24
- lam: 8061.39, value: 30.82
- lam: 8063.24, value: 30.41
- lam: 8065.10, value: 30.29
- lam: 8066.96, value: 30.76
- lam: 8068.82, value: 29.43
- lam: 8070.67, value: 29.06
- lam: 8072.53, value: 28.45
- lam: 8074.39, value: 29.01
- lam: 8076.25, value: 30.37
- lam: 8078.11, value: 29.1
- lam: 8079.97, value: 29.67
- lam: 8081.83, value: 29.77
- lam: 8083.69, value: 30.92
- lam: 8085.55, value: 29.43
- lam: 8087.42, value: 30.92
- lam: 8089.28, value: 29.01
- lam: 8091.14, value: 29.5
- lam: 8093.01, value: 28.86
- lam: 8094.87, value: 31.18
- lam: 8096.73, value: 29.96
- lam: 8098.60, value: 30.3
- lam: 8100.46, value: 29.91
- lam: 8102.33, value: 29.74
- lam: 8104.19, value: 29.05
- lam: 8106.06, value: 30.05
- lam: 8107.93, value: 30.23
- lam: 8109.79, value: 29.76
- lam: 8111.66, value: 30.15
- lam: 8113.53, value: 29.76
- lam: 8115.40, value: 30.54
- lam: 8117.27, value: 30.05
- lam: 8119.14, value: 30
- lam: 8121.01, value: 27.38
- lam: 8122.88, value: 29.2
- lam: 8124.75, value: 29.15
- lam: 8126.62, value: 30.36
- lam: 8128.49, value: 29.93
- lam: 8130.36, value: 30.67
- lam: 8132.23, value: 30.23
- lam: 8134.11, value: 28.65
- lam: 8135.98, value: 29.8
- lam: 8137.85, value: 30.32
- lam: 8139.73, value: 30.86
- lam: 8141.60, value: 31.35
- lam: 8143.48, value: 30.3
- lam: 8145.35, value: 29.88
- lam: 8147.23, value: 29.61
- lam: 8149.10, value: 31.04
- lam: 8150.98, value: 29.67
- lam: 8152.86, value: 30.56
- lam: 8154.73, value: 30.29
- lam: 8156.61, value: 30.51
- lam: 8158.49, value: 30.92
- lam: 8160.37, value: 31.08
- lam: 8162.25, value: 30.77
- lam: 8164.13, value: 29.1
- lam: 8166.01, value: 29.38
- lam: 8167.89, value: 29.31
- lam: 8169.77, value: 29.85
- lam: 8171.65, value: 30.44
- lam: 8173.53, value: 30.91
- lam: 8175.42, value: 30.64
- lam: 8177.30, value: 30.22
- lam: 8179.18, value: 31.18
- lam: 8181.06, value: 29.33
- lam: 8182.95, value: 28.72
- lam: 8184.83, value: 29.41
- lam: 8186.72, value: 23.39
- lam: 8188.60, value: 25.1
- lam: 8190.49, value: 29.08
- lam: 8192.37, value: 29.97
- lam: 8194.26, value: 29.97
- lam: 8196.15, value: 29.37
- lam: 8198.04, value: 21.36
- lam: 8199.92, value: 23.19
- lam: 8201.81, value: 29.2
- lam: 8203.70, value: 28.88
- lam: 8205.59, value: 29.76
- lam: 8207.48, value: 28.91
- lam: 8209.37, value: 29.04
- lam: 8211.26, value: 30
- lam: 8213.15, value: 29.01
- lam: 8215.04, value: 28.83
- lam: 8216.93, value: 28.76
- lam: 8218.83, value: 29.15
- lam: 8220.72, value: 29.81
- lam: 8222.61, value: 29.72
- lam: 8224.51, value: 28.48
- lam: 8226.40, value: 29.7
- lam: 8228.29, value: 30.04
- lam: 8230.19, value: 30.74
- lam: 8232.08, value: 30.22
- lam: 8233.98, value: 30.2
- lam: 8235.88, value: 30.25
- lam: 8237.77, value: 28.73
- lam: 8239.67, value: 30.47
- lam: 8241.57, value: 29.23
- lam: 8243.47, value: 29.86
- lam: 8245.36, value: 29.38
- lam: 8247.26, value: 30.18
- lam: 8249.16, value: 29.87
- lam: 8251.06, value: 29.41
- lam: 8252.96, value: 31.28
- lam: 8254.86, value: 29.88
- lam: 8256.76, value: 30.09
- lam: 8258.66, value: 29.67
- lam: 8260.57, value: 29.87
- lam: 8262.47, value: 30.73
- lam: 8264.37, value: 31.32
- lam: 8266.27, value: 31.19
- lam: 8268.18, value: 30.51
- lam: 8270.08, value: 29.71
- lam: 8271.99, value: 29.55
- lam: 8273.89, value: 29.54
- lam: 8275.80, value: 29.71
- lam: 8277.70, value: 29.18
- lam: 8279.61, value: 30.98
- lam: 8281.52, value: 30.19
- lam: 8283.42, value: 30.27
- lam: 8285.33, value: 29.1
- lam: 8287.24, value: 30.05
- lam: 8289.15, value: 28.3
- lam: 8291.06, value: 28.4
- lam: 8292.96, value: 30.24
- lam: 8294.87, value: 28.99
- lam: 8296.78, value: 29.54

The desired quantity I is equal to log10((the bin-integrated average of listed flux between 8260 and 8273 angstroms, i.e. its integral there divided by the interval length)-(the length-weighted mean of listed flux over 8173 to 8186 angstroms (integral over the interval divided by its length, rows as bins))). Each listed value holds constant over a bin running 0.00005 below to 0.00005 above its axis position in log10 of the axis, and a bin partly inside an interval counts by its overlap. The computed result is -0.28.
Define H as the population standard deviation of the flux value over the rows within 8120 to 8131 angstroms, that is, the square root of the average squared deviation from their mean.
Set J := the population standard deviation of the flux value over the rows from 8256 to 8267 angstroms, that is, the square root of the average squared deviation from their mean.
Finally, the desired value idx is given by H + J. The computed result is 1.72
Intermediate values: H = 1.08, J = 0.64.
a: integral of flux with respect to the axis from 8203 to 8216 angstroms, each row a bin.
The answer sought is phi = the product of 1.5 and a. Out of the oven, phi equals 570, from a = 380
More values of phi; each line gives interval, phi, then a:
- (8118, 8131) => 576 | 384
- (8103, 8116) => 583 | 389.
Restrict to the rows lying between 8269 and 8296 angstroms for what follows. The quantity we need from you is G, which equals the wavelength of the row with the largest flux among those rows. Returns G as 8279.61 angstroms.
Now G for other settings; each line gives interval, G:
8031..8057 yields 8053.97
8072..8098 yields 8094.87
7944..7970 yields 7956.28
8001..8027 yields 8018.81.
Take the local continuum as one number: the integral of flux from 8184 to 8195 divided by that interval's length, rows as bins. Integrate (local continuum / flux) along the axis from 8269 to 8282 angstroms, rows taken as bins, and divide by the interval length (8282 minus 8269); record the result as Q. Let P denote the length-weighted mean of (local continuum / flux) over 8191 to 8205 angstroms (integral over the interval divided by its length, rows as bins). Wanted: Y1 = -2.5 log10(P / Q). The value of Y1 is -0.10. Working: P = 1.02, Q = 0.93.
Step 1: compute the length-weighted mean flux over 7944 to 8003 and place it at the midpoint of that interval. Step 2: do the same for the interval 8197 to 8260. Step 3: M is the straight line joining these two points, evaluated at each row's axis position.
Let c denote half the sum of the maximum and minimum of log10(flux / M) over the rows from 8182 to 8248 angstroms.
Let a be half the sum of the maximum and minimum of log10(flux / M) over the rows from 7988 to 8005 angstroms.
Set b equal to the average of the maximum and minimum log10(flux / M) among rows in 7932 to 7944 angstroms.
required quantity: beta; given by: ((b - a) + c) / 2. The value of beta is -0.036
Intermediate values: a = 0.001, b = -0.014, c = -0.056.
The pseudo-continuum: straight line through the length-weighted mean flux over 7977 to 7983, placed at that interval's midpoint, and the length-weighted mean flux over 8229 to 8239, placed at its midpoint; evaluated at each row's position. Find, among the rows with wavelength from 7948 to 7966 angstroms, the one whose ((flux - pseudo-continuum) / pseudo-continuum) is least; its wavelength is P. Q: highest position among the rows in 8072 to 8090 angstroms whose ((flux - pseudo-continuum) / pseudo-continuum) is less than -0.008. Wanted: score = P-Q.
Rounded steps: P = 7948.95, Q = 8089.28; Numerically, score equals -140.3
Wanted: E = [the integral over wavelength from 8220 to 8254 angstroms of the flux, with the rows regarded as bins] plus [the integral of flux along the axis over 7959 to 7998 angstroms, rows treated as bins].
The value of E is 2148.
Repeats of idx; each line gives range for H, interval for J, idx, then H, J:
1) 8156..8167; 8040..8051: 1.45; 0.77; 0.68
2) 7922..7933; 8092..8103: 1.39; 0.70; 0.69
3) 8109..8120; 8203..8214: 0.71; 0.26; 0.44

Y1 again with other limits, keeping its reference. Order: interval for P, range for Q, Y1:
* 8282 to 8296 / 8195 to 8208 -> 0.10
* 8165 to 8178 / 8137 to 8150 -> -0.01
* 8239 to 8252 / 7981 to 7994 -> 0.05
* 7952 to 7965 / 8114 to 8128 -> -0.02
